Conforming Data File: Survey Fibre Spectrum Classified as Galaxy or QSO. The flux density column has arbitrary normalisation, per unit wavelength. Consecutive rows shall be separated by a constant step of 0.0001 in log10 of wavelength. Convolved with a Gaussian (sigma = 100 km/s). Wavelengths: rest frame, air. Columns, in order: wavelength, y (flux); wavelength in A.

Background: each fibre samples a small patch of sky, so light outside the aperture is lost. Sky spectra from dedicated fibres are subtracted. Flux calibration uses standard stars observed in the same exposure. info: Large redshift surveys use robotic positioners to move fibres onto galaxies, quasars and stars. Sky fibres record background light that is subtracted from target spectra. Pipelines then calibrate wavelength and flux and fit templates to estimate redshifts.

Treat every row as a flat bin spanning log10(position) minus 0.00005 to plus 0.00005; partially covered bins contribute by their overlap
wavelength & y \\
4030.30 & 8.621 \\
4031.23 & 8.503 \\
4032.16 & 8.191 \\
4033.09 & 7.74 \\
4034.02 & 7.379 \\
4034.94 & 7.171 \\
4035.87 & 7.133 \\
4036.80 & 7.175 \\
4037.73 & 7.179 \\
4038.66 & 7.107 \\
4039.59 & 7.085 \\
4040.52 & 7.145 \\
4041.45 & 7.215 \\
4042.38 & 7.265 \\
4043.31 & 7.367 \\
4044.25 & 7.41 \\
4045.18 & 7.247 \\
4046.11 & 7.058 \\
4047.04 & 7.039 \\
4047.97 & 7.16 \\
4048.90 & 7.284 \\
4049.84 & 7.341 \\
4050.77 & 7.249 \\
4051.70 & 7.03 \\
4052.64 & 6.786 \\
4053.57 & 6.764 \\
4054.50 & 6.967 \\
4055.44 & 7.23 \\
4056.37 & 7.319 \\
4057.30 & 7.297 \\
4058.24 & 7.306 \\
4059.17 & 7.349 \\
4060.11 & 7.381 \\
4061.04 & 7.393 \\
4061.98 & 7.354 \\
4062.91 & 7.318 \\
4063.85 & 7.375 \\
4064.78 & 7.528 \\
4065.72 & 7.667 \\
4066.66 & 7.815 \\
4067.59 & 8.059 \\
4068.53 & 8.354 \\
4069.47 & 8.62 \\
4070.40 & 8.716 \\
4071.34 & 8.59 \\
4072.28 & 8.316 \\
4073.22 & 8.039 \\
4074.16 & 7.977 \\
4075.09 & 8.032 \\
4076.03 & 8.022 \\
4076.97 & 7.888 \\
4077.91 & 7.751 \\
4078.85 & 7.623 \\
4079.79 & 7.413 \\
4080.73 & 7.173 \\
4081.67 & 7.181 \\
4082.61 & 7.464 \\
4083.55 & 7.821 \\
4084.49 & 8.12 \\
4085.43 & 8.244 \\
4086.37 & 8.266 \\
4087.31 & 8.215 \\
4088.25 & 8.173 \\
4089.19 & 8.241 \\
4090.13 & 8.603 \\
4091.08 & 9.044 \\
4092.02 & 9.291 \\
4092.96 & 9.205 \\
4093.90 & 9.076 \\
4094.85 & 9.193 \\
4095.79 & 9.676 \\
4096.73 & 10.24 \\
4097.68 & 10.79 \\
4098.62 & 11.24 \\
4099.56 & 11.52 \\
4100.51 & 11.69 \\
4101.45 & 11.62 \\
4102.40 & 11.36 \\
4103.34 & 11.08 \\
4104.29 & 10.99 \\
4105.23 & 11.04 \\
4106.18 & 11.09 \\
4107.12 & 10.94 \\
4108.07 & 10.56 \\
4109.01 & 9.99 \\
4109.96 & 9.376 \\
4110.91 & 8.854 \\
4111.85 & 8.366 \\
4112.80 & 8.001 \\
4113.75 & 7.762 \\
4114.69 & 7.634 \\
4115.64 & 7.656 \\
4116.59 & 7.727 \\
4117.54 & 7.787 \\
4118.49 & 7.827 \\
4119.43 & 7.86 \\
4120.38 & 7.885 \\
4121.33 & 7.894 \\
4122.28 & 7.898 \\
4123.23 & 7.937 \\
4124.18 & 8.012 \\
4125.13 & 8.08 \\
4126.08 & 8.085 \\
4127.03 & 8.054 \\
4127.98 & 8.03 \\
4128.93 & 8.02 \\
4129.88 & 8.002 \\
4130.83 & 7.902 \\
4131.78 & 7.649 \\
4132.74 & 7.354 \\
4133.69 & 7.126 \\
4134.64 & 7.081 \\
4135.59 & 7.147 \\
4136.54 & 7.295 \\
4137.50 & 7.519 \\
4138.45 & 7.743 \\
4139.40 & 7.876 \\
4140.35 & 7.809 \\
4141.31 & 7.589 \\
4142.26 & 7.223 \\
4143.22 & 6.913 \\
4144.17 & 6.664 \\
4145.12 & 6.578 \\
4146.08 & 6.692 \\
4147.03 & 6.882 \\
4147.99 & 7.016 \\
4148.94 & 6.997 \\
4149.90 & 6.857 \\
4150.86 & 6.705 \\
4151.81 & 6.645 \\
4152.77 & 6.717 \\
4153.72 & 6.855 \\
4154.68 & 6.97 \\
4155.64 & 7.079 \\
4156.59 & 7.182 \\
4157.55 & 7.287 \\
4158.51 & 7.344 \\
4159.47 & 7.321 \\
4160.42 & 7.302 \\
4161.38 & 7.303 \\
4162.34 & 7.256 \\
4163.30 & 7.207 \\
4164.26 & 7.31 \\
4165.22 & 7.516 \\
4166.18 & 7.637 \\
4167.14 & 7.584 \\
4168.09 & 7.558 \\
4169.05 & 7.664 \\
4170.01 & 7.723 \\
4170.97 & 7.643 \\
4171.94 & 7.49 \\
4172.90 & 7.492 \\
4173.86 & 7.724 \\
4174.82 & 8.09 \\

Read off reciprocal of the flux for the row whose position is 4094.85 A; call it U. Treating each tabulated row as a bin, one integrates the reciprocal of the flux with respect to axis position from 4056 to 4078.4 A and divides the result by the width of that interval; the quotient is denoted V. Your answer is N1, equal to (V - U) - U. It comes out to -0.089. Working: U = 0.109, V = 0.128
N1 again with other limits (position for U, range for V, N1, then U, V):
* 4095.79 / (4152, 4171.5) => -0.070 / 0.103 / 0.137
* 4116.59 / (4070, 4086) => -0.132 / 0.129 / 0.127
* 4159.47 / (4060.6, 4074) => -0.147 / 0.137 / 0.126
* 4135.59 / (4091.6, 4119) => -0.175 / 0.140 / 0.105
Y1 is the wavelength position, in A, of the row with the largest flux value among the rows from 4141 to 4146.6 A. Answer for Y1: 4141.31 A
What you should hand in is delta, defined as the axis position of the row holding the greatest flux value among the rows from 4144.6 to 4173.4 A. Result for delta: 4170.01 A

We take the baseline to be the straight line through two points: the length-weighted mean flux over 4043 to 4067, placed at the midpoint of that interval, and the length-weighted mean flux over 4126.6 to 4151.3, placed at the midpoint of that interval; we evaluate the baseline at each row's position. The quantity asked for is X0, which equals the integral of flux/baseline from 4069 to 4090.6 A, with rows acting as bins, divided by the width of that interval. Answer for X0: 1.10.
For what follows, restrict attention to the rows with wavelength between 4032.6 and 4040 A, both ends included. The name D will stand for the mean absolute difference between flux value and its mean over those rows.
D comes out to 0.16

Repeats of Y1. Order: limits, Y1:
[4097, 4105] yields 4100.51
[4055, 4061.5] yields 4061.04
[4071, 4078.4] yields 4071.34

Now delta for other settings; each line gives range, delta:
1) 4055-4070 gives 4069.47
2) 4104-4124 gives 4106.18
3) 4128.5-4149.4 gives 4128.93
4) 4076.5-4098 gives 4097.68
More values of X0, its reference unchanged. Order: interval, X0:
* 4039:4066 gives 1.00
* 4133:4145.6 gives 0.99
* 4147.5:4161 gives 0.96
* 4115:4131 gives 1.08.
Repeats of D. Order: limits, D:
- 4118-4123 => 0.02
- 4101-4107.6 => 0.19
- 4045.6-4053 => 0.14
